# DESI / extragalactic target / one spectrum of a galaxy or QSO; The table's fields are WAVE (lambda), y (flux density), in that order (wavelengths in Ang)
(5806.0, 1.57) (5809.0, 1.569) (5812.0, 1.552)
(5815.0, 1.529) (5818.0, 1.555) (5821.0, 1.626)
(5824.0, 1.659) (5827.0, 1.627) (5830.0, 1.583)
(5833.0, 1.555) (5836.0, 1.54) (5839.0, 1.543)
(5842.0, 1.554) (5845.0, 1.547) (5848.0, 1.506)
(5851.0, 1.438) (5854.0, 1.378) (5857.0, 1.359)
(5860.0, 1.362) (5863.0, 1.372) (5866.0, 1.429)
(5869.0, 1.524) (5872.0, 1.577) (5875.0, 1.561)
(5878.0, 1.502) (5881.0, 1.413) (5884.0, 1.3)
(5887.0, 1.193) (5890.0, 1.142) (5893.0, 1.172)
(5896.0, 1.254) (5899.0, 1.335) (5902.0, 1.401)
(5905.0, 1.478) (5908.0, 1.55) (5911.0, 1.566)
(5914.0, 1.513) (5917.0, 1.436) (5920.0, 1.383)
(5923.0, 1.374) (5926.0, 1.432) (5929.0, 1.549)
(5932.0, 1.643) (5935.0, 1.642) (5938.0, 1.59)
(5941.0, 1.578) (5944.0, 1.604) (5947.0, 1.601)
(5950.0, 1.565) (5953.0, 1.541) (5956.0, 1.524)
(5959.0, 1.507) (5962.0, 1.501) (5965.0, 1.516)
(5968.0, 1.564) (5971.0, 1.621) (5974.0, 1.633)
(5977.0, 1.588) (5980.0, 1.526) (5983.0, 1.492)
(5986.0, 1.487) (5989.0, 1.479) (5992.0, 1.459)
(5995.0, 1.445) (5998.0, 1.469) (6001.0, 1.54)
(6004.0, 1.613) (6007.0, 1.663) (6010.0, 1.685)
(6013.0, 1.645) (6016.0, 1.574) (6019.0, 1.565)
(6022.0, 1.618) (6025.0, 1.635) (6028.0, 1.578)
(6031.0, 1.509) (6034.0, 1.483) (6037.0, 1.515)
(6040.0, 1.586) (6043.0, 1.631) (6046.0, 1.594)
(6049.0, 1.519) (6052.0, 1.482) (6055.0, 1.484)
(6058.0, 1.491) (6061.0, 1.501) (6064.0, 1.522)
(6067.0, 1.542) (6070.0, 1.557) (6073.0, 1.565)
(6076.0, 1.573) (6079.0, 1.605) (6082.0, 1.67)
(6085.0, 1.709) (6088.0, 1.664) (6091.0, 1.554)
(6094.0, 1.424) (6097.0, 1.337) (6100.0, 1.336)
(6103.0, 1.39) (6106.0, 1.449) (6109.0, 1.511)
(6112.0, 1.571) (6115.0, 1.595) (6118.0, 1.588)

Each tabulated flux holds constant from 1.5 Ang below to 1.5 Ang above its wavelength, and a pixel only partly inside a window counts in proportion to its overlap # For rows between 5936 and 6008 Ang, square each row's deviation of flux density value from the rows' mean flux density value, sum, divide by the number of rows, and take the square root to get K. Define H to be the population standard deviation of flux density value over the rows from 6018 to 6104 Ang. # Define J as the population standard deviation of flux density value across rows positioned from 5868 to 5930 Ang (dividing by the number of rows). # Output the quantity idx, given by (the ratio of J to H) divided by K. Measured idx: 25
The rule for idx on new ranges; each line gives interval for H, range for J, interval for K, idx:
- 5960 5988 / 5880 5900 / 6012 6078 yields 34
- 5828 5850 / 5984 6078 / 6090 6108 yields 40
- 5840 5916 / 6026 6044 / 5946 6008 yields 7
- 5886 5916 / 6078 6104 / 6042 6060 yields 16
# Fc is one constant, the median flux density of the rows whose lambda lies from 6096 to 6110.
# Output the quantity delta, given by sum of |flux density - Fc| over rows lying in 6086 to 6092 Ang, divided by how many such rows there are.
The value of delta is 0.22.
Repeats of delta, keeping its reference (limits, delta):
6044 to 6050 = 0.17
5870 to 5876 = 0.18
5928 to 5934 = 0.21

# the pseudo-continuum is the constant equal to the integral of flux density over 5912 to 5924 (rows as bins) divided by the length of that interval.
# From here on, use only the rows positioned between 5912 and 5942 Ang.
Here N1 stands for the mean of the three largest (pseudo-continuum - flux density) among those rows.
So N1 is 0.04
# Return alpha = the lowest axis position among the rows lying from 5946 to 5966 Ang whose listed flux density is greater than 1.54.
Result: 5947.0 Ang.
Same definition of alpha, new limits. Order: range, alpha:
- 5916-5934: 5929.0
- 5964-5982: 5968.0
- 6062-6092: 6067.0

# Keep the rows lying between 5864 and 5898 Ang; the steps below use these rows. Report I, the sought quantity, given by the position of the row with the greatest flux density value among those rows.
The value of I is 5872.0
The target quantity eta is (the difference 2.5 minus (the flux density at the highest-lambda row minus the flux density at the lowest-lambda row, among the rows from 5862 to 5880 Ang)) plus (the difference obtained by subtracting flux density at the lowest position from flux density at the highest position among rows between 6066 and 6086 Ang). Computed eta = 2.54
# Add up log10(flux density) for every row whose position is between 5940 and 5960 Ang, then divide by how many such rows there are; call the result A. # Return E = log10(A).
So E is -0.714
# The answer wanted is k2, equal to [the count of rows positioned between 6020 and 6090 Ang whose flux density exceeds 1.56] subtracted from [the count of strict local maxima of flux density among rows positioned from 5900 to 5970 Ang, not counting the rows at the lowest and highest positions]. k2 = -9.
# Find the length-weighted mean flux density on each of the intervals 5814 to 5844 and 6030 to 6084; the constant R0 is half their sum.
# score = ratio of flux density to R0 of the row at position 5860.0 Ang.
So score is 0.87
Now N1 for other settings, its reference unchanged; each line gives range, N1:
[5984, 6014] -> -0.02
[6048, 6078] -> -0.05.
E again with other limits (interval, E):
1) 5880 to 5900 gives -1.006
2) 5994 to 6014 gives -0.703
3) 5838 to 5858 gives -0.774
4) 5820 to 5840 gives -0.696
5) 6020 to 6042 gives -0.714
